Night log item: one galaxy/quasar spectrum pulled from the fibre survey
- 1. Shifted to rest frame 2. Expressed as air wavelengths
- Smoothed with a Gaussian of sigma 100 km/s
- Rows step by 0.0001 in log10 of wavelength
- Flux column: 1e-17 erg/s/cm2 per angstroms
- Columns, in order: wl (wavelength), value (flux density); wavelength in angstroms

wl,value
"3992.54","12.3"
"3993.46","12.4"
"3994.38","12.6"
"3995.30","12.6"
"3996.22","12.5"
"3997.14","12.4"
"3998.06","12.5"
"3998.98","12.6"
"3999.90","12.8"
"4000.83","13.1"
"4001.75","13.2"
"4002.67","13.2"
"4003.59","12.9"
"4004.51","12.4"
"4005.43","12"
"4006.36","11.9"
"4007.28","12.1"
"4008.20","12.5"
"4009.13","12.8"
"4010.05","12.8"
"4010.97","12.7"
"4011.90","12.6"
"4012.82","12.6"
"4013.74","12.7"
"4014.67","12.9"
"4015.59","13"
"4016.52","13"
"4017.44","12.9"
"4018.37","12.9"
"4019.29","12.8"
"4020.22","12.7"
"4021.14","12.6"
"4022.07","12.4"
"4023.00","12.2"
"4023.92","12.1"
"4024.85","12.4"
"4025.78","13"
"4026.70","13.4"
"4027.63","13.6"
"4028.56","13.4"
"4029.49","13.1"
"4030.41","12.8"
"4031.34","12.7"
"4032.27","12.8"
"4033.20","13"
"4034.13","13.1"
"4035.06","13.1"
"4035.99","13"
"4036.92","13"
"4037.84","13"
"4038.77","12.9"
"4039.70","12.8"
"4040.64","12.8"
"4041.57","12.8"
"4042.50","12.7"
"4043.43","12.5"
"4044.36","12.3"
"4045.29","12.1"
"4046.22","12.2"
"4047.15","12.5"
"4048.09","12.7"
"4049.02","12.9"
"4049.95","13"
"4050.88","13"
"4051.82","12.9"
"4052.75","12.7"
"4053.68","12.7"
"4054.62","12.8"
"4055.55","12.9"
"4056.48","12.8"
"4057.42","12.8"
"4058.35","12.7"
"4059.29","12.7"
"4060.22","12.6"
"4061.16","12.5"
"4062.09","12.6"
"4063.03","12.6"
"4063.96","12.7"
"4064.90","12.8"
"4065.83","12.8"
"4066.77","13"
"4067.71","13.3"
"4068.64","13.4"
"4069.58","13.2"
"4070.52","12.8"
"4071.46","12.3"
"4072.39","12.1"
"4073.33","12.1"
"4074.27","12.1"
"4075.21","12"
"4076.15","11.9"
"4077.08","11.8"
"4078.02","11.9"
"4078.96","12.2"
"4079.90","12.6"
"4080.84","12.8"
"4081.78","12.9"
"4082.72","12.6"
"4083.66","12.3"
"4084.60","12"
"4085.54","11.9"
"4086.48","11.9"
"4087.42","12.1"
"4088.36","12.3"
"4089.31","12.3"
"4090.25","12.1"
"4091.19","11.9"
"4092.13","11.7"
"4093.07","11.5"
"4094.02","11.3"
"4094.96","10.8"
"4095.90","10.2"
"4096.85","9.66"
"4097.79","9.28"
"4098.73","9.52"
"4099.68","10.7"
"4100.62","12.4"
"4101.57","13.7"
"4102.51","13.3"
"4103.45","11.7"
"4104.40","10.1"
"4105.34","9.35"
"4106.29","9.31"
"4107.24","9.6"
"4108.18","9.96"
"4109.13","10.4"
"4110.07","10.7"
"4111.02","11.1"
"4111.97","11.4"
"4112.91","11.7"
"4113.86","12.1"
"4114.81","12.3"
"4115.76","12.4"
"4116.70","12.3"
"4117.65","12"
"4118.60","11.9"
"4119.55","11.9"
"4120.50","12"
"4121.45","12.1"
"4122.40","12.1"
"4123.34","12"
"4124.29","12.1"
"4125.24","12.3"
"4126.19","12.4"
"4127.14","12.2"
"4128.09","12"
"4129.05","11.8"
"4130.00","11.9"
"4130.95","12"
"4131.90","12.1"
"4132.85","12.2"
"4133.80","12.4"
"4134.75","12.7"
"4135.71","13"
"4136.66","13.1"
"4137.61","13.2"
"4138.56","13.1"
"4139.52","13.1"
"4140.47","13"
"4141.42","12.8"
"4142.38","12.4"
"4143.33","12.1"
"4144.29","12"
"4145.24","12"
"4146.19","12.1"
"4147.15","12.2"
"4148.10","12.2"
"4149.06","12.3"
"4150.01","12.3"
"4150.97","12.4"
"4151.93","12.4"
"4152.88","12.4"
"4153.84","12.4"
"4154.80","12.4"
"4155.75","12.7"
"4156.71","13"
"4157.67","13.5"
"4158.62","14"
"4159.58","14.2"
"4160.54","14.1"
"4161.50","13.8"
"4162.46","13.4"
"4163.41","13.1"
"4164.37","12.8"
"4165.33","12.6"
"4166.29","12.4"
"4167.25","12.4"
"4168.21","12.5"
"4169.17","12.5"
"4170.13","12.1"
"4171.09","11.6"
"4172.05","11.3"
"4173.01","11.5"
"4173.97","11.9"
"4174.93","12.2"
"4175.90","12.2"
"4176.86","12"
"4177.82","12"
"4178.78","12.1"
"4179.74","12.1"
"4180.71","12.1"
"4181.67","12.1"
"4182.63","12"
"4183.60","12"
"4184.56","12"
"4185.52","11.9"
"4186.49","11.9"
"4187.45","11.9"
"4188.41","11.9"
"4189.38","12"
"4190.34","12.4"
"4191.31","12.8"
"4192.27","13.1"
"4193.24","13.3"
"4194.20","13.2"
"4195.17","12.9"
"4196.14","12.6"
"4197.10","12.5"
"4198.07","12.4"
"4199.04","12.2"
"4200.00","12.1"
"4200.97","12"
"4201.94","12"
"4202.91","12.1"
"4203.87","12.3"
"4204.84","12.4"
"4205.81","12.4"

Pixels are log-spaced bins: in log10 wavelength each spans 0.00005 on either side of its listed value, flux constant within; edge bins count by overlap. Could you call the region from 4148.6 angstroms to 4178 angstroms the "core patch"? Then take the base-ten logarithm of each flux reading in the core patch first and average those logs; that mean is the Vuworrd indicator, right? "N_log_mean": 1.10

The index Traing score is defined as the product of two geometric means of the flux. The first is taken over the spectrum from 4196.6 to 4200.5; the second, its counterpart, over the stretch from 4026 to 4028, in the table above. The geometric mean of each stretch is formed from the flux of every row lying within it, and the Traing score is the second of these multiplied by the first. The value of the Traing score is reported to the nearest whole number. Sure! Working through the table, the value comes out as 166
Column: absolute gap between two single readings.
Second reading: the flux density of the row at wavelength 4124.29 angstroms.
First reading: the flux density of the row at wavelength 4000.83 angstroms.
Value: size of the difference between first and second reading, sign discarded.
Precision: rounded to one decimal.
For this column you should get 1.0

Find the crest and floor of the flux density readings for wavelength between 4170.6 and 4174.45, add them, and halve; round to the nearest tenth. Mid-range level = 11.6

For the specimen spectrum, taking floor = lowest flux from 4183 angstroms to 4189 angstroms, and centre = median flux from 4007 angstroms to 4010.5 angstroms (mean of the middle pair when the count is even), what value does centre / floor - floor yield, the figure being -10.8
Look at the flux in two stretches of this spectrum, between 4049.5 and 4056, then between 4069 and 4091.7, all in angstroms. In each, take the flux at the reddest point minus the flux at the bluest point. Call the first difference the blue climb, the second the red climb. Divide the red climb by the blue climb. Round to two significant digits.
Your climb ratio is 13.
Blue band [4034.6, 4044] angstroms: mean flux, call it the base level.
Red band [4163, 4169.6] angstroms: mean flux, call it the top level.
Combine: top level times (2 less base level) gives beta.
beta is -137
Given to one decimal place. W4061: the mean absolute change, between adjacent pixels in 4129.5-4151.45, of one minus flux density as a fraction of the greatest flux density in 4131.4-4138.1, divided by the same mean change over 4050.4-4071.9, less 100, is -99.0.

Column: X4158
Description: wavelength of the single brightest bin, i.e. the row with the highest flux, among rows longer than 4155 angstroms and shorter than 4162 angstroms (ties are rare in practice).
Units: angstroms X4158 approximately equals 4159.58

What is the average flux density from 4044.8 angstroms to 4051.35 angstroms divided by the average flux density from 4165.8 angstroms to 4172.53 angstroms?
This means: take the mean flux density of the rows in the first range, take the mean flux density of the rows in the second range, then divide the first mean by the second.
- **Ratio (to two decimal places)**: 1.04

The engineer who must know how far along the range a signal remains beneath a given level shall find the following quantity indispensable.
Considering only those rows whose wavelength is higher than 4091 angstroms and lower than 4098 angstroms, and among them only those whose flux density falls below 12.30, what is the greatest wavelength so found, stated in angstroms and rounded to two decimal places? 4097.79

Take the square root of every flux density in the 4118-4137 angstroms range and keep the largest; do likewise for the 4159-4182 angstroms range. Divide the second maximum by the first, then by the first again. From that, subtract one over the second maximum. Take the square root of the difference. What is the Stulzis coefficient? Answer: 0.15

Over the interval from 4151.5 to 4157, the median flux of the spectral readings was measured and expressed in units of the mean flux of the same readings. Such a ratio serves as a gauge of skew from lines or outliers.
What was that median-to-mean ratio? 0.99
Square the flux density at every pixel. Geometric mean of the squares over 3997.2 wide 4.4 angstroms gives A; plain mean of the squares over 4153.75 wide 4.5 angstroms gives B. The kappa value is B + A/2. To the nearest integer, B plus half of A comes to 234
